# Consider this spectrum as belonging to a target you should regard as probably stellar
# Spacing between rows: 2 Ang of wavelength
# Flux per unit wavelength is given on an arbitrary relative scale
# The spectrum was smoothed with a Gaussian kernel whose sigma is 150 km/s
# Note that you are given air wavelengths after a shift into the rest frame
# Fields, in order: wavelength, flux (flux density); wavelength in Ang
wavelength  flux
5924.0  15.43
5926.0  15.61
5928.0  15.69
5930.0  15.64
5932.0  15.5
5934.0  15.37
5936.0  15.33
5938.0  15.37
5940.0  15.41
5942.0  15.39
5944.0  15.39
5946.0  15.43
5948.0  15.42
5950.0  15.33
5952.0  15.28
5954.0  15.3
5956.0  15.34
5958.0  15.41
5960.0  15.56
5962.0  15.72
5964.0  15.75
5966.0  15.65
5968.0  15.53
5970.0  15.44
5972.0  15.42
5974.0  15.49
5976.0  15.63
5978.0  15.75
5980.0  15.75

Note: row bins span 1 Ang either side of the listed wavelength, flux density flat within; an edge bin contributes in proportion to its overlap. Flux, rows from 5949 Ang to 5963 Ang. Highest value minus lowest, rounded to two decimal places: 0.44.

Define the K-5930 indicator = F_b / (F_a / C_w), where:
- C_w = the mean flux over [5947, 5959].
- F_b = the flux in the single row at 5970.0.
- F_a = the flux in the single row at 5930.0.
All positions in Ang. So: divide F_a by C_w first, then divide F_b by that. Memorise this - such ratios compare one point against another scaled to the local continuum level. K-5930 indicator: 15.15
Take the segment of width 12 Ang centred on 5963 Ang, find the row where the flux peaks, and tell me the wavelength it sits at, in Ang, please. 5964.0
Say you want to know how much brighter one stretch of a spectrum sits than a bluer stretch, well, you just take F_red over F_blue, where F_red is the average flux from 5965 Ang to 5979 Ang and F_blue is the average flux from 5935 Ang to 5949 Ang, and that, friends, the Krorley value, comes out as 1.011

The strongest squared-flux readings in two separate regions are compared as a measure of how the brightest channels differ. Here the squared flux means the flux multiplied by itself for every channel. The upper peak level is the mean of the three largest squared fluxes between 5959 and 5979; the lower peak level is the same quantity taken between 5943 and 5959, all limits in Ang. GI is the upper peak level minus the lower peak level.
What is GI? 10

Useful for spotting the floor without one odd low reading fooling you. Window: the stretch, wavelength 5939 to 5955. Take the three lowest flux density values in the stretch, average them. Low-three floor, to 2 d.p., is 15.30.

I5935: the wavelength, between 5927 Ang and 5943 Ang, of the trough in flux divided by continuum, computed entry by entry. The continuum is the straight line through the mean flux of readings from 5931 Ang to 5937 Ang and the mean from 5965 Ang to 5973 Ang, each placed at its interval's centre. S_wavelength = 5936.0 Ang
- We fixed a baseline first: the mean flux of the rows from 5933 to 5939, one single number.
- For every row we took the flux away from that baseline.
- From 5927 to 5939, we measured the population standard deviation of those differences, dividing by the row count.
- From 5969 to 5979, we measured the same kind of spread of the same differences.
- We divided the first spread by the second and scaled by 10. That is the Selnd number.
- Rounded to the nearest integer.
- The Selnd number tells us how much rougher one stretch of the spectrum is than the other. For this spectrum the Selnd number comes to 11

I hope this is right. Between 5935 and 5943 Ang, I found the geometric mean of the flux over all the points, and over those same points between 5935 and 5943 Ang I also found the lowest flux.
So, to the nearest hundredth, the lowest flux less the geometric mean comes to -0.04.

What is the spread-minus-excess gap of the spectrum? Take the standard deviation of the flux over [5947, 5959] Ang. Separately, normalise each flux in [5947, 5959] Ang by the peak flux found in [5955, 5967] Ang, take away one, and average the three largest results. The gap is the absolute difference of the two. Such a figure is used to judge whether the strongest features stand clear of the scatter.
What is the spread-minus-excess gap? 0.08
